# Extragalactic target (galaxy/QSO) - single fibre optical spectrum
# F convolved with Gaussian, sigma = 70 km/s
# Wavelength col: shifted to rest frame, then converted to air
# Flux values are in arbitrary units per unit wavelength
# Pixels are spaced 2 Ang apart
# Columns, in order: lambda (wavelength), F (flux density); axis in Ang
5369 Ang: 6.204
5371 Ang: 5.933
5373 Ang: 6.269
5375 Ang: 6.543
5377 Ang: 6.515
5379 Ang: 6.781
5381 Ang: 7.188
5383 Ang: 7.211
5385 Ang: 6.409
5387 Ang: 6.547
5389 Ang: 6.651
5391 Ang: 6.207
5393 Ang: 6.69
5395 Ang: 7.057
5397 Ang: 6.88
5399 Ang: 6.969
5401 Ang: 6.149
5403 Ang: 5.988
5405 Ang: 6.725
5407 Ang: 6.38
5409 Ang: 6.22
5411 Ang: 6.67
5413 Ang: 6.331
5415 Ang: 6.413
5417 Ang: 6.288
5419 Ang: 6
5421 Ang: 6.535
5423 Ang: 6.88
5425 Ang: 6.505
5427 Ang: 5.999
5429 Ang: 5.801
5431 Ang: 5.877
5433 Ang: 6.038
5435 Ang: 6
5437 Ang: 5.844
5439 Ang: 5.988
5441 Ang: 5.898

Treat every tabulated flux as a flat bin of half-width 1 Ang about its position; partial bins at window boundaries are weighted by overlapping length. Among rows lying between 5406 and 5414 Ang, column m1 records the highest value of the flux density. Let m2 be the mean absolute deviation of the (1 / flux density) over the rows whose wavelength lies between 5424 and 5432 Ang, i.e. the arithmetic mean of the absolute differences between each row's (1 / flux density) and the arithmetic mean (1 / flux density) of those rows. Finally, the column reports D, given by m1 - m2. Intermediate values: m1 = 6.67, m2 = 0.0060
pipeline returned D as 6.7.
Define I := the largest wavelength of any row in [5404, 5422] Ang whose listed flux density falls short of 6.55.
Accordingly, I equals 5421 Ang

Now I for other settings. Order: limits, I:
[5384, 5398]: 5391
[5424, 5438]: 5437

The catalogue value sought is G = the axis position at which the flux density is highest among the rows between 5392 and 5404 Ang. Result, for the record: 5395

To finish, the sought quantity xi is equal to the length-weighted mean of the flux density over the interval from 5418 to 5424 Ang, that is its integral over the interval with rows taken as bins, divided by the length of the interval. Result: 6.47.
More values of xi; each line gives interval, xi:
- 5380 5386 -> 6.94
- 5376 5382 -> 6.83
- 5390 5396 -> 6.65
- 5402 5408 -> 6.36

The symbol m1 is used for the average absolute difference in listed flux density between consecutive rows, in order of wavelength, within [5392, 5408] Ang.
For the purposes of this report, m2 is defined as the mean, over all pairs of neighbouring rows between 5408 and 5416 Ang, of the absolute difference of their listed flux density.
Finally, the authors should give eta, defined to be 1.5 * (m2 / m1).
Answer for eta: 1.1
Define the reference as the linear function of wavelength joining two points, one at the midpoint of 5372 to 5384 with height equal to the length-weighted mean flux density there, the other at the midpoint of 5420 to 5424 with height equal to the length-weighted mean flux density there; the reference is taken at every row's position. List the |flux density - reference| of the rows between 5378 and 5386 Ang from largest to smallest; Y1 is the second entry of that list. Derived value 0.44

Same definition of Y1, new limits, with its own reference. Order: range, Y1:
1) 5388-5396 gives 0.32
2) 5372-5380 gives 0.24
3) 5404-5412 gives 0.34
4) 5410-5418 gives 0.39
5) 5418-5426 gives 0.20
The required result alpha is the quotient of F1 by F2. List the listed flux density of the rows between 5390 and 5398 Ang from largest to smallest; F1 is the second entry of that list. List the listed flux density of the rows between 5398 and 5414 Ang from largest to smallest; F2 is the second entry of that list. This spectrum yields 1.02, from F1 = 6.88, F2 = 6.725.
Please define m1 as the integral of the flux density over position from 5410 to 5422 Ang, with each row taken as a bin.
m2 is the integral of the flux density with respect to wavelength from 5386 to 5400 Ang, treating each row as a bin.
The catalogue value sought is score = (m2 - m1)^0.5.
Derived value 4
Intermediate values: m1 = 76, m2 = 94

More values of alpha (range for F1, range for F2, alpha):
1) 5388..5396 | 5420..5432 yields 1.02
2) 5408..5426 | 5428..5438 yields 1.11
